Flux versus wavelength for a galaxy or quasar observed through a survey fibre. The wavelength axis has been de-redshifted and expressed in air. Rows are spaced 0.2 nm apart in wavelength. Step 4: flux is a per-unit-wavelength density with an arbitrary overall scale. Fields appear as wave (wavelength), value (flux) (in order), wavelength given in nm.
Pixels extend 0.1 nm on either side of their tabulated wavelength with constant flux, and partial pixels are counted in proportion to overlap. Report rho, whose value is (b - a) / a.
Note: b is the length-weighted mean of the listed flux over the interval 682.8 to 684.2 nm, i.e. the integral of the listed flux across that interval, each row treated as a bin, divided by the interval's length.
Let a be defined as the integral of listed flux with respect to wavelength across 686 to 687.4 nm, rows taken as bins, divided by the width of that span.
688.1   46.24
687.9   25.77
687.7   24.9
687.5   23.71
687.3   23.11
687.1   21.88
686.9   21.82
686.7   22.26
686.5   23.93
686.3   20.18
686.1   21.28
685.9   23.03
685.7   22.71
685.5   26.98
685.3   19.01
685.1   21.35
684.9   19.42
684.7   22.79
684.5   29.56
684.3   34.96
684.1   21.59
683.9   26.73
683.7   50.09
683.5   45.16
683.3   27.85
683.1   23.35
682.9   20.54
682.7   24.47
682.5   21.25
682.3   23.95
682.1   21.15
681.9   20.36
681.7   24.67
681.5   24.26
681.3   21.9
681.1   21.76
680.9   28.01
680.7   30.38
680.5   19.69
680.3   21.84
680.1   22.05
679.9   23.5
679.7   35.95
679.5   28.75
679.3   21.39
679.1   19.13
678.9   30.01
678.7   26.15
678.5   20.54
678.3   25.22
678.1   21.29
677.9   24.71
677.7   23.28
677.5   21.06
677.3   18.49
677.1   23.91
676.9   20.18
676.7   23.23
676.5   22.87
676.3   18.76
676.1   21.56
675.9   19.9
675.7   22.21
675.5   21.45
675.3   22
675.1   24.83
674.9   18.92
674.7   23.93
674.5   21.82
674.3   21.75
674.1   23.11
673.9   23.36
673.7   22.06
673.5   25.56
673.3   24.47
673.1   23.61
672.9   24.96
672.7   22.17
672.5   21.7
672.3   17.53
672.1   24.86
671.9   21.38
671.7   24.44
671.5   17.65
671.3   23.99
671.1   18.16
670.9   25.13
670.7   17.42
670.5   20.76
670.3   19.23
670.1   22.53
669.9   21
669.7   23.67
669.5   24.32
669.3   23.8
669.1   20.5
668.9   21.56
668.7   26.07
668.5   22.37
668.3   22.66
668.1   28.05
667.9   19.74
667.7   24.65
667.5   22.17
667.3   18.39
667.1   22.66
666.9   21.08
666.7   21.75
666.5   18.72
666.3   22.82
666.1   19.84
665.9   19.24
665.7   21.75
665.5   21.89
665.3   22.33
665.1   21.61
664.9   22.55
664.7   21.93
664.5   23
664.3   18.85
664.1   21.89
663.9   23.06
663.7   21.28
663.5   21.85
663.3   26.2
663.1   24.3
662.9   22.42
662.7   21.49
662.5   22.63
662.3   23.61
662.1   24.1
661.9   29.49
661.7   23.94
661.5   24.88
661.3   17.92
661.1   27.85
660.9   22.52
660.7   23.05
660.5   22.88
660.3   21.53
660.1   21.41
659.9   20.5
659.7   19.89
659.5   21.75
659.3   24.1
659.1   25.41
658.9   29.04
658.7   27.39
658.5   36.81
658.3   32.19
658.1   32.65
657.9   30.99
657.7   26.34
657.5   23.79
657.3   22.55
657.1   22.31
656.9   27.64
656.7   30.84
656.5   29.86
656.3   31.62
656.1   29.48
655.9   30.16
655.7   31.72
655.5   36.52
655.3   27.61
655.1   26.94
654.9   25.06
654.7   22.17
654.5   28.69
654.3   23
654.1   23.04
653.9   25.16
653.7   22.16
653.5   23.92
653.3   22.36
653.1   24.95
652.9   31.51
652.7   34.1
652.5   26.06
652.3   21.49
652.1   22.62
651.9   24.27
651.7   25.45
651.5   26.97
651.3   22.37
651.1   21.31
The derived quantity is 0.39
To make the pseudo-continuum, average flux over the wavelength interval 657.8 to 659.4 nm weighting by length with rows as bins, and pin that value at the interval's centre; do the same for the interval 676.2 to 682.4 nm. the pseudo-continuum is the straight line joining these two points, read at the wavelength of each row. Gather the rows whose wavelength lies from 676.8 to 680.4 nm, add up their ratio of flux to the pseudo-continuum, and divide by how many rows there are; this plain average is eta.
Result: 1.0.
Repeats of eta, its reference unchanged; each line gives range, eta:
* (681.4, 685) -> 1.2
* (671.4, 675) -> 0.9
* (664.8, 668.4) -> 0.8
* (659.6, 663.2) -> 0.8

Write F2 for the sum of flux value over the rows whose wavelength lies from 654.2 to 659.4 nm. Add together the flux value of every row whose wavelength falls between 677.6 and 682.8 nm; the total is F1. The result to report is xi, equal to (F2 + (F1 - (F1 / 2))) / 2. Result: 524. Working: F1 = 626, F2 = 735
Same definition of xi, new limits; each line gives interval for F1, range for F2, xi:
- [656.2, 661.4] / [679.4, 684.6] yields 515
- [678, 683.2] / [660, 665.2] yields 454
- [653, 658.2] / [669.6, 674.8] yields 464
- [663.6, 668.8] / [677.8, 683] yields 454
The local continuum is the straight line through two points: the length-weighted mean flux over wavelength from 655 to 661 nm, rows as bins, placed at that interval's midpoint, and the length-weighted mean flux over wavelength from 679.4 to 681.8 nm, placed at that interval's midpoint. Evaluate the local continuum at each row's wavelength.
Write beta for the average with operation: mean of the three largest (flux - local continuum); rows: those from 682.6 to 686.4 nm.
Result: 18.4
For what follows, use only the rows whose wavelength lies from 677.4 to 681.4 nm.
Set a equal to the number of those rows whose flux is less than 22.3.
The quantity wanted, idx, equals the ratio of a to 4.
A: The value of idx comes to 2.5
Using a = 10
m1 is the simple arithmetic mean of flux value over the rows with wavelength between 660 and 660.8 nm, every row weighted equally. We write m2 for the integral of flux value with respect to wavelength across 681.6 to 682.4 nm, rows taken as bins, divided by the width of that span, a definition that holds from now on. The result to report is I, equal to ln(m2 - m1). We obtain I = -1.16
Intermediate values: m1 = 22.2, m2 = 22.5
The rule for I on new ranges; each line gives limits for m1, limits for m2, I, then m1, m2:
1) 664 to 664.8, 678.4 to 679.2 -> 0.93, 21.4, 24.0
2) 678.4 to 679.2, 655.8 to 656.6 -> 1.84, 24.0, 30.3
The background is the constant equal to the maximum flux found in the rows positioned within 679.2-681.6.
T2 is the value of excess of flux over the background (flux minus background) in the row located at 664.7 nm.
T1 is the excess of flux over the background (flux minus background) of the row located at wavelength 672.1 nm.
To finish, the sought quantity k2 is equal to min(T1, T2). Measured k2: -14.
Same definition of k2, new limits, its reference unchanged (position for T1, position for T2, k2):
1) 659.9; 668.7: -15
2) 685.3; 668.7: -17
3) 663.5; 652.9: -14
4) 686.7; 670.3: -17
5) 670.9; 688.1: -11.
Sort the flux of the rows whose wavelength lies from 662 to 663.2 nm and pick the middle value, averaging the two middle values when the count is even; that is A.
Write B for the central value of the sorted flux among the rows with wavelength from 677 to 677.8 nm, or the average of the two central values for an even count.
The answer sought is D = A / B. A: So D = 1.043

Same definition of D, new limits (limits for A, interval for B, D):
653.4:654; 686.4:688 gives 1.022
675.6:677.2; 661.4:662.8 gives 0.914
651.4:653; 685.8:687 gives 1.169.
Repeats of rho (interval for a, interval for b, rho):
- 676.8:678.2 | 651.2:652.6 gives 0.11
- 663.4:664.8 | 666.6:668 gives -0.01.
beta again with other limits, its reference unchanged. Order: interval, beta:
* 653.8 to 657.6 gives 6.1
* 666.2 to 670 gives 0.1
